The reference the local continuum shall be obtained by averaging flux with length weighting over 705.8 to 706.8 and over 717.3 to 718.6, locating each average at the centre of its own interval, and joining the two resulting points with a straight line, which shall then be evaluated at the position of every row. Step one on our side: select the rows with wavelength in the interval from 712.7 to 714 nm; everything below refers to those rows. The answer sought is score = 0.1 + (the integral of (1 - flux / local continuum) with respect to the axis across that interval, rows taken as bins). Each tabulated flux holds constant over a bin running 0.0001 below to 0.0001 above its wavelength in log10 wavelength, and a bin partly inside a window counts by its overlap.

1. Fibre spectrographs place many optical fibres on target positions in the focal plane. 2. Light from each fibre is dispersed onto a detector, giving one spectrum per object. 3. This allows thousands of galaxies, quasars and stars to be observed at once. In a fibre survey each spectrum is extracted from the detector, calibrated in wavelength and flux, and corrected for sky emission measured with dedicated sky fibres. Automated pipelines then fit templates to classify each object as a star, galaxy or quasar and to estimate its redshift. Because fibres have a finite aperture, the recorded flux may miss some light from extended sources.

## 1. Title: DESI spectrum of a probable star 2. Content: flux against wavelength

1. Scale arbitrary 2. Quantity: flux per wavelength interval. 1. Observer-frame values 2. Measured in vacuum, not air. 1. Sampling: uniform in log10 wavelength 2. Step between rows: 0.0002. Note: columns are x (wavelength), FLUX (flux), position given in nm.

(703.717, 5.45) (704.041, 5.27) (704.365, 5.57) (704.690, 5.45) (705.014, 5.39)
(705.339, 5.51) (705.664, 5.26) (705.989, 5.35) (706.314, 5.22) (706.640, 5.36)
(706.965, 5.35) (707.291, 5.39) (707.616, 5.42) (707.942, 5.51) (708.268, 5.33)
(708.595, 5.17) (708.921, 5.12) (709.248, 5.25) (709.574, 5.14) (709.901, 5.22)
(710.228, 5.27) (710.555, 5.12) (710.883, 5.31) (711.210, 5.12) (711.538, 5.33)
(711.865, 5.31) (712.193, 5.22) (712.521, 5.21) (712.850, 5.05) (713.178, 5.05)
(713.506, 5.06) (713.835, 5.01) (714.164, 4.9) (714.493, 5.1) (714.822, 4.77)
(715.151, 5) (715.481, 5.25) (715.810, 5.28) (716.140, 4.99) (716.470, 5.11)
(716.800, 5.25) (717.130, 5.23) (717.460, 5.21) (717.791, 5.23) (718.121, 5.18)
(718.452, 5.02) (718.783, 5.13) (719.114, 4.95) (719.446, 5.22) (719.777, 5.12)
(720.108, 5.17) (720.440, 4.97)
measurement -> 0.144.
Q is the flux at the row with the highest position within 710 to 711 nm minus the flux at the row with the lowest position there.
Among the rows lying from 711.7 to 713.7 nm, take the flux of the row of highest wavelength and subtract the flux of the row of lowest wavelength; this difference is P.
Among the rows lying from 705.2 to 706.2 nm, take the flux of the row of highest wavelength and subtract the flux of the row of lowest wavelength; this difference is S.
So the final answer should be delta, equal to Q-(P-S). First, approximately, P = -0.25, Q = 0.04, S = -0.16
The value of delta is 0.13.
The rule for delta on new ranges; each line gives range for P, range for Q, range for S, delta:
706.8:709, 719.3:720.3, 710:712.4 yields 0.13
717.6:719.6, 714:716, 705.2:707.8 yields 0.30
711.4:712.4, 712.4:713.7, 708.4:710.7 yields -0.09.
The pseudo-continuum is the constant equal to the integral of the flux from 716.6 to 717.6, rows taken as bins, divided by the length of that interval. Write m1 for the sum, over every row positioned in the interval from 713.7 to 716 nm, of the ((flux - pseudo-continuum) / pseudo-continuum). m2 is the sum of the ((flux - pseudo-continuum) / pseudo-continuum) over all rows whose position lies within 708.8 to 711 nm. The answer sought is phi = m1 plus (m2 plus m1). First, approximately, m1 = -0.247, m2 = -0.03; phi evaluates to -0.528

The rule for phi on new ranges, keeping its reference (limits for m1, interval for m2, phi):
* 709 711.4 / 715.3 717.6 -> -0.120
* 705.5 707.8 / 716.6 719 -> 0.218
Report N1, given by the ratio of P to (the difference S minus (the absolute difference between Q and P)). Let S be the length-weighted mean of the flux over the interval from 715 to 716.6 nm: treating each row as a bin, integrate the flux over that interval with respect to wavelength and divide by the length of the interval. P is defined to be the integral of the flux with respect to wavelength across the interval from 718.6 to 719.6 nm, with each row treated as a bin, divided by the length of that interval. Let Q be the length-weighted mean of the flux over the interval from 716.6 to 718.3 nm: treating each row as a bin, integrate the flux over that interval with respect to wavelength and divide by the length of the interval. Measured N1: 1.02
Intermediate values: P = 5.09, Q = 5.22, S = 5.1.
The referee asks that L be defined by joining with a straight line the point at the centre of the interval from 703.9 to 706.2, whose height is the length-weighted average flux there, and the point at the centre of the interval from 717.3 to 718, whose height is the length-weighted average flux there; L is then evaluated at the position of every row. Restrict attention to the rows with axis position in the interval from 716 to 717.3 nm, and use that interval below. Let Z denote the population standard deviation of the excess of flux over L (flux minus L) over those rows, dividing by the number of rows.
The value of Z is 0.109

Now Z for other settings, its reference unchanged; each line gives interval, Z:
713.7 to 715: 0.121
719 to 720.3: 0.105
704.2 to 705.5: 0.065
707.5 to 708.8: 0.121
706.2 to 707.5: 0.070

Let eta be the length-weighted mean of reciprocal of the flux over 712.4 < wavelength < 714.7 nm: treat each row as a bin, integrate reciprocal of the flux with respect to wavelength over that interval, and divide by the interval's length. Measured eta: 0.198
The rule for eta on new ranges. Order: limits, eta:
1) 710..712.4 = 0.191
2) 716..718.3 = 0.193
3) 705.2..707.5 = 0.187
